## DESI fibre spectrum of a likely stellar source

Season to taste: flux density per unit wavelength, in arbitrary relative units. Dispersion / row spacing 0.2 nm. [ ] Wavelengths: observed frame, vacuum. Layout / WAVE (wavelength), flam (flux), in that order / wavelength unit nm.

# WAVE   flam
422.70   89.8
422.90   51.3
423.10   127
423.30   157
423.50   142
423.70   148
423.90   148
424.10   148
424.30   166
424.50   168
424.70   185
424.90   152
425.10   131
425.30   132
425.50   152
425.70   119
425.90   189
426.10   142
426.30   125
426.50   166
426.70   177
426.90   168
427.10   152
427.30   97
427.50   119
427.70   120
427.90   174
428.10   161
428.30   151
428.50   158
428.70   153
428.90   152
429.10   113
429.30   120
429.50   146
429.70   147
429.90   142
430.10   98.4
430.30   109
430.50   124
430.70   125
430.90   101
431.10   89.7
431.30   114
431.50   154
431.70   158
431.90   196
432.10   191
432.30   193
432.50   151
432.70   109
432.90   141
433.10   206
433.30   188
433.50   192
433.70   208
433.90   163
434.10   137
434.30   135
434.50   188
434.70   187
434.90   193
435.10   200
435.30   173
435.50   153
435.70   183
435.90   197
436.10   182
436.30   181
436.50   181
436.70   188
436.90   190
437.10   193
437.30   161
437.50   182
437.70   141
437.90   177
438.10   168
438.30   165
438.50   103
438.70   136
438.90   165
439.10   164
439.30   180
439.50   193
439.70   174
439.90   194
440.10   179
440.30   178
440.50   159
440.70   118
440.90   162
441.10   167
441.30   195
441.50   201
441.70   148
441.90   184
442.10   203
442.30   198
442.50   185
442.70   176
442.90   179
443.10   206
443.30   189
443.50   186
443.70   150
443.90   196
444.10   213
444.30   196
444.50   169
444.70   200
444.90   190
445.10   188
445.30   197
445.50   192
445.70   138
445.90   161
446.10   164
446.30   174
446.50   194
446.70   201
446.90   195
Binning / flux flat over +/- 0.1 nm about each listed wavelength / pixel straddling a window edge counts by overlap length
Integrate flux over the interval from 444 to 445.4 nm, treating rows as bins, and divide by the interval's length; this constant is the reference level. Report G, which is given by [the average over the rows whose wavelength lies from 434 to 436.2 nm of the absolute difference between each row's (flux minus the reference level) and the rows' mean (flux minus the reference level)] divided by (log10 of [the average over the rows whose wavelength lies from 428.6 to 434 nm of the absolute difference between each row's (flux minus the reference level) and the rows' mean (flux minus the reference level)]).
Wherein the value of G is 12.9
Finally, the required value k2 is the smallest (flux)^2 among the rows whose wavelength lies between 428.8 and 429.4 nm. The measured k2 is 12769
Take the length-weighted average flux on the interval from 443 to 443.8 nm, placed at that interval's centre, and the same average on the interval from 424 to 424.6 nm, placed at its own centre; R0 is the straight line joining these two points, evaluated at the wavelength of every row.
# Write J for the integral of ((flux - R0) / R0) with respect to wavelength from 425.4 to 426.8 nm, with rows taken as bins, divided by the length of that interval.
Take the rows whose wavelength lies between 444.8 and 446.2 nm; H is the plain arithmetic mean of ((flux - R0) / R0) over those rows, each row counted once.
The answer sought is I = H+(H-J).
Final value 0.0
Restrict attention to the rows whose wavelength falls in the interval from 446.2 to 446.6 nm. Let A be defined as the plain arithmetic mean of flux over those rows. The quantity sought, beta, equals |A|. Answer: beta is 184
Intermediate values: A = 184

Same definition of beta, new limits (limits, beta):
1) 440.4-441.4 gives 160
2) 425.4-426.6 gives 149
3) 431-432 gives 142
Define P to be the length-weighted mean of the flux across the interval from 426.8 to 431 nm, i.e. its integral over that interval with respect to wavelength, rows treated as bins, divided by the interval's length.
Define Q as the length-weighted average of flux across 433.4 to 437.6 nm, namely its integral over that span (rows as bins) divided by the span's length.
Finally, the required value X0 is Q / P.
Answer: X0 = 1.3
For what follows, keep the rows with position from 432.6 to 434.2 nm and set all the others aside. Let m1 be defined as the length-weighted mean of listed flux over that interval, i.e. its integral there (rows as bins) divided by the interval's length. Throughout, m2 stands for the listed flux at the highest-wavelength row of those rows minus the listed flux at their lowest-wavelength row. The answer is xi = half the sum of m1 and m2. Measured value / 98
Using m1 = 168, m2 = 28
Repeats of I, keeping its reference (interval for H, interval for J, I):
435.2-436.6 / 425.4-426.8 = 0.1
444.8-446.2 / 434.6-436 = -0.2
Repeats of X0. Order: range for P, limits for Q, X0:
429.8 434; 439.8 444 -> 1.2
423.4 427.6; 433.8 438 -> 1.2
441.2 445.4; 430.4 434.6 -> 0.8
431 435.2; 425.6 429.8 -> 0.9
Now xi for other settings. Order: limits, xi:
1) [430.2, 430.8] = 68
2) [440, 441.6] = 96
